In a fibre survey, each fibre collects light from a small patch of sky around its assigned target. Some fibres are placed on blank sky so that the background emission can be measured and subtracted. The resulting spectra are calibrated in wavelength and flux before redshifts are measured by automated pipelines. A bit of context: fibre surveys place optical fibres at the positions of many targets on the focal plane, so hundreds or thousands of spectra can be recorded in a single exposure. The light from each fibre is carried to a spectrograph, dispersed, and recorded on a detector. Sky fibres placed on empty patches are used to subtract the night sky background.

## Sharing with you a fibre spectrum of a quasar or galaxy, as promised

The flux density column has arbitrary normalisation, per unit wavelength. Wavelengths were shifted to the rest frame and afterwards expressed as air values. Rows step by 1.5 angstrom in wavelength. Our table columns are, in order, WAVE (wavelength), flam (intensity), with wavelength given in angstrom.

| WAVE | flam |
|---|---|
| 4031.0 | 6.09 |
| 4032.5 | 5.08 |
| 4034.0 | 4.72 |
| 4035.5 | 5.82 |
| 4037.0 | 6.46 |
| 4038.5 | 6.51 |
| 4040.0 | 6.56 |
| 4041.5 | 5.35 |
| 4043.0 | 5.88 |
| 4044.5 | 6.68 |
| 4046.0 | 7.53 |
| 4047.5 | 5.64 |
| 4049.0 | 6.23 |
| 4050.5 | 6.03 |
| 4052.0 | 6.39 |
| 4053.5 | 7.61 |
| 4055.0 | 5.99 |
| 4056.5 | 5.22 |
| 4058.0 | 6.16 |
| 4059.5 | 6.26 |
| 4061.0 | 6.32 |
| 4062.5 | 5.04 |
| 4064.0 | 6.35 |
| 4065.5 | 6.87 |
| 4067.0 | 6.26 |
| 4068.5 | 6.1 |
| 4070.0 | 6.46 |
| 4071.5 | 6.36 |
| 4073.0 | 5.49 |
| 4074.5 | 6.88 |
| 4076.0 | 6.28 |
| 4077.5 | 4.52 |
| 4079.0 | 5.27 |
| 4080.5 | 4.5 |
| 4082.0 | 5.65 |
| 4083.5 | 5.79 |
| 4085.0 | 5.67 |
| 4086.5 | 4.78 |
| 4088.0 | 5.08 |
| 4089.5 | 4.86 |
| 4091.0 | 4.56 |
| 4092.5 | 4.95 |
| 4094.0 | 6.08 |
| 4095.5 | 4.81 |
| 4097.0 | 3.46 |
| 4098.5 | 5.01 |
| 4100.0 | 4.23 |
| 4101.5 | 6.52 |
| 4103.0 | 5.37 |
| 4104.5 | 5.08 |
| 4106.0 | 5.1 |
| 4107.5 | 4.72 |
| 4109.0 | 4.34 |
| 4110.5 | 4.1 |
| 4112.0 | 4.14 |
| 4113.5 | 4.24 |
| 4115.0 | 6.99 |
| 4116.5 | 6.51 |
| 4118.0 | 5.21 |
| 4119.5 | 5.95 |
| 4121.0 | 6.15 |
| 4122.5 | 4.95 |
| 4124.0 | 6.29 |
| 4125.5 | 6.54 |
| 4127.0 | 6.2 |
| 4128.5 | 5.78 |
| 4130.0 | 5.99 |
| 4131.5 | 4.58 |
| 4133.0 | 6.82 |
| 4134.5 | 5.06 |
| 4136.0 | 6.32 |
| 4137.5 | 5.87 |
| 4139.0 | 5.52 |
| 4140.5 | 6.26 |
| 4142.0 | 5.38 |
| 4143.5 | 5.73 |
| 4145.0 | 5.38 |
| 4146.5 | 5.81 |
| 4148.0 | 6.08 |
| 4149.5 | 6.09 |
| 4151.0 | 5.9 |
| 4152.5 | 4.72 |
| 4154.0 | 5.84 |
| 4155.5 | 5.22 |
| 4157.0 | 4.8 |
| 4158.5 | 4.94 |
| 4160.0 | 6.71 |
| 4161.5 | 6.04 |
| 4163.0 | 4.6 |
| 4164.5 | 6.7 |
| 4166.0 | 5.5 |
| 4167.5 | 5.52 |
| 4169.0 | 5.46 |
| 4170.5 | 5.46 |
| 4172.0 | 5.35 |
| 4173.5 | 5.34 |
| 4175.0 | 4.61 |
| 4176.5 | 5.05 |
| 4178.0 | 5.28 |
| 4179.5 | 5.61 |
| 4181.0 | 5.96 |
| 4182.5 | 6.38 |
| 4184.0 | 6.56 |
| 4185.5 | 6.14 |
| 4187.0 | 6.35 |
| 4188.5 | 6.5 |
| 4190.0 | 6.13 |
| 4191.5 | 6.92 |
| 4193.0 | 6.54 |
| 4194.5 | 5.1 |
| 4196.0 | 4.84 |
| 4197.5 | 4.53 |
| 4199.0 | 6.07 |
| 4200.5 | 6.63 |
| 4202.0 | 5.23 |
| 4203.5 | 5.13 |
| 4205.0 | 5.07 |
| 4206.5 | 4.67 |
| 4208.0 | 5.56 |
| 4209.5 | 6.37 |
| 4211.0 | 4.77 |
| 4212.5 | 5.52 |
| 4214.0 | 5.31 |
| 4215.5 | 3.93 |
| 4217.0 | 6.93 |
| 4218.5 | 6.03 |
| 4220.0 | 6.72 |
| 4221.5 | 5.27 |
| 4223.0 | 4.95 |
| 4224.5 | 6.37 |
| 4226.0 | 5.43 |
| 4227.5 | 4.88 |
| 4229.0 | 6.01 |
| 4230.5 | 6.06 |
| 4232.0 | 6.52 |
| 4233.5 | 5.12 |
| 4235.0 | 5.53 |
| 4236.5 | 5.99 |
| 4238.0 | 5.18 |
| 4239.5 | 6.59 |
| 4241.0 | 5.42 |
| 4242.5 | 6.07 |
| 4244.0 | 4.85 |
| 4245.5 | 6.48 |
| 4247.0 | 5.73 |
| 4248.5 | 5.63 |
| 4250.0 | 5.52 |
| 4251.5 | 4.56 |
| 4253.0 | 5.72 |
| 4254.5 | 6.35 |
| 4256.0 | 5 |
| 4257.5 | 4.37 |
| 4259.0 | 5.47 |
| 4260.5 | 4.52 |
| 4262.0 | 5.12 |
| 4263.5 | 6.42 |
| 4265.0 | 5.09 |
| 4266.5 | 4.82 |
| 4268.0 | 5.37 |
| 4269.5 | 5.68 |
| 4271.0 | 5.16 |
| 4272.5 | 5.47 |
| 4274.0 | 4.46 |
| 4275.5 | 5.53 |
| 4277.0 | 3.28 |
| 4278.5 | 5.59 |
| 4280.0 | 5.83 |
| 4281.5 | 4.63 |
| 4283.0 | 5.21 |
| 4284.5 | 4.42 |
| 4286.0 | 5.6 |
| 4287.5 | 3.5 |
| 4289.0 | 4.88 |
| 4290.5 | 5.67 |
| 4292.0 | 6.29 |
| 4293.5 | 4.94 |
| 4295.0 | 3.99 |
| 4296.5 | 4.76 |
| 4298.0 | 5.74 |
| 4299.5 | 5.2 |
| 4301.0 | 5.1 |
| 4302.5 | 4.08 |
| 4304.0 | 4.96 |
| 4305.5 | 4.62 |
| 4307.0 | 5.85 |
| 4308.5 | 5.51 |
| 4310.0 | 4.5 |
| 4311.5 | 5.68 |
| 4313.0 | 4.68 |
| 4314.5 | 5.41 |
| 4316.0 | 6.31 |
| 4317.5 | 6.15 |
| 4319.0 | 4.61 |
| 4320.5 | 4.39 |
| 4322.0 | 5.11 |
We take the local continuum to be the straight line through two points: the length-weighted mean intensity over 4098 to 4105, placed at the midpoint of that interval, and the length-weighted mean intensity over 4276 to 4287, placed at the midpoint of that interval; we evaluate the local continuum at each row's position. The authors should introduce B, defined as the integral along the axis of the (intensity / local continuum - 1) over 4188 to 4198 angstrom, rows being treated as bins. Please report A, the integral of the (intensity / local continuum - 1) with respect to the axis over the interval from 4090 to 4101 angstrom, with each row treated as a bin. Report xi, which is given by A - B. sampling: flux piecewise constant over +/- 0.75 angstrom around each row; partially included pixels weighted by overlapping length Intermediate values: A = -1.0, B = 1.4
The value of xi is -2.5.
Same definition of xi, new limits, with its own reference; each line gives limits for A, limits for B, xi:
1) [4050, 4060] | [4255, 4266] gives 1.2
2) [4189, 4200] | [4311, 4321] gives 0.5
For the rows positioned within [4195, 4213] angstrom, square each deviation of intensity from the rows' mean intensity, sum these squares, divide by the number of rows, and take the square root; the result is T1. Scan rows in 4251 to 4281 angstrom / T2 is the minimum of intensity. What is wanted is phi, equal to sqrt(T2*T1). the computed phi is 1.5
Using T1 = 0.65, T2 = 3.28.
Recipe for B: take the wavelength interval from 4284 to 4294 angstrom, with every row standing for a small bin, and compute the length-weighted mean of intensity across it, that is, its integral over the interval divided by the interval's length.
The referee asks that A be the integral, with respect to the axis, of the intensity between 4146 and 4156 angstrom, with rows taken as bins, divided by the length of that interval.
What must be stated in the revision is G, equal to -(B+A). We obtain -10.7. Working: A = 5.67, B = 5.1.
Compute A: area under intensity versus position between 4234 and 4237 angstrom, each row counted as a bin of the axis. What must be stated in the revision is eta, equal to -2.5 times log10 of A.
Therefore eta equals -3.08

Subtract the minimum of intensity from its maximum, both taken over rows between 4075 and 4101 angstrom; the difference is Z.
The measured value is 2.82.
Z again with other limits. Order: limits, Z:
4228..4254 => 2.03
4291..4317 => 2.32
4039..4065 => 2.57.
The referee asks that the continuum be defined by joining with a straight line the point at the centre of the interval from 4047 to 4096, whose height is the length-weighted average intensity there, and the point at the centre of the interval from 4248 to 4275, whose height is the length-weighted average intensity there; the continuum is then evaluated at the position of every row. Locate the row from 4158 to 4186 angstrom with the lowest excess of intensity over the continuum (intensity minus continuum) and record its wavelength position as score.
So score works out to 4163.0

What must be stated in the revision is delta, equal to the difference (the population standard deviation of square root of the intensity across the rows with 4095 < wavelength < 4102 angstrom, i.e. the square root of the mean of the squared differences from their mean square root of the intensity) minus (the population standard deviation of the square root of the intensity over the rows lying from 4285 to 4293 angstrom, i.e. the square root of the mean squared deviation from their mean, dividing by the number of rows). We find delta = 0.01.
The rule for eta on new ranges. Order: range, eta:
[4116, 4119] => -3.10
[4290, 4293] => -3.12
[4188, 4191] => -3.20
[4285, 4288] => -2.86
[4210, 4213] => -2.99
